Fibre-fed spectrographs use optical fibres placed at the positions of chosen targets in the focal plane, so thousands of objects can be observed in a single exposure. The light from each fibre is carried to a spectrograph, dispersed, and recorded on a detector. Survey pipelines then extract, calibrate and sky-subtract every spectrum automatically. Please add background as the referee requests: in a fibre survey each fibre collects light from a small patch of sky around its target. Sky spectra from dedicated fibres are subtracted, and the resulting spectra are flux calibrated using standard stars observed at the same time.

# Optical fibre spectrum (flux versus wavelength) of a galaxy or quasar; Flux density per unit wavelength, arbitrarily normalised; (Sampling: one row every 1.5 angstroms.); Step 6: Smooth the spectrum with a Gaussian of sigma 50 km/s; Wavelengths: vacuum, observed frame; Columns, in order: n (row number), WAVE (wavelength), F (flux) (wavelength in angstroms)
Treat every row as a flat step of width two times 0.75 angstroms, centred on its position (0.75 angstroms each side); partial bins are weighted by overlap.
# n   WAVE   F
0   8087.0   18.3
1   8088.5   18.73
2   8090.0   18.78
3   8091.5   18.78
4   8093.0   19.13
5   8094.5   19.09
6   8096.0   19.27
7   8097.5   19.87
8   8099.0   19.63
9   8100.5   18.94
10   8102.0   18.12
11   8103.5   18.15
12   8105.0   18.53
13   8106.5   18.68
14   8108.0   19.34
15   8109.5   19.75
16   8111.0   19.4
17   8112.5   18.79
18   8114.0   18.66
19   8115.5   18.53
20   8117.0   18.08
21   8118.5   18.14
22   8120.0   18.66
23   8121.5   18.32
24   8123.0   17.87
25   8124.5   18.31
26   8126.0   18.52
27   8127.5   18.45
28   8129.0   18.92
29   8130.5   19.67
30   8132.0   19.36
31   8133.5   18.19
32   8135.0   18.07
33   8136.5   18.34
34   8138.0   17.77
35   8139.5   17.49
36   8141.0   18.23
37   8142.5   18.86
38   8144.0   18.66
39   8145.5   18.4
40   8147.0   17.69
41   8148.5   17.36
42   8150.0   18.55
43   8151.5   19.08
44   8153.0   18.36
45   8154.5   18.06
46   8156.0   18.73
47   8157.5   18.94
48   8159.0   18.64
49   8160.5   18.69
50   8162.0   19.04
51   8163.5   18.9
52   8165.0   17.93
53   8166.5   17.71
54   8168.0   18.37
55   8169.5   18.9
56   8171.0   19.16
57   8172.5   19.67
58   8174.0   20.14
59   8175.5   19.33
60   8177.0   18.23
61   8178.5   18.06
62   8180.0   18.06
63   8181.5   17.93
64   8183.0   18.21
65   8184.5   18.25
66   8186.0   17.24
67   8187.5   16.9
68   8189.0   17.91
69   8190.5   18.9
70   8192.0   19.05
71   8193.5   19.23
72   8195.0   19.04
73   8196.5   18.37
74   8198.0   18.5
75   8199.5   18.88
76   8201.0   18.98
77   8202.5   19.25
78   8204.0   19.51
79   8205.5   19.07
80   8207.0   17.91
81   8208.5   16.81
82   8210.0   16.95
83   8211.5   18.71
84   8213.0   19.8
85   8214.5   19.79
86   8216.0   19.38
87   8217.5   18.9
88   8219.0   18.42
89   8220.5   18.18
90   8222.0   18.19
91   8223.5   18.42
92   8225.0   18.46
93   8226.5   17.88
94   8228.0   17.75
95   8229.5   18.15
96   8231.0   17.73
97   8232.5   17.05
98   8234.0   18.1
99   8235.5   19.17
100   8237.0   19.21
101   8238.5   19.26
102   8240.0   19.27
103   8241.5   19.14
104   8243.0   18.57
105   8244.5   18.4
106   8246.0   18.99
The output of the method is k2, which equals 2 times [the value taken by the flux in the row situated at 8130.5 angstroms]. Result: 39.3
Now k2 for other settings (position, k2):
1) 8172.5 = 39.3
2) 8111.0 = 38.8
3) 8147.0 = 35.4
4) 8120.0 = 37.3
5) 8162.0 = 38.1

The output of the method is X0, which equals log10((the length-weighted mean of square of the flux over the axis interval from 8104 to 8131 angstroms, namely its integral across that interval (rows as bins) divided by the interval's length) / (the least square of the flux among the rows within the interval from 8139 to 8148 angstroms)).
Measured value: 0.06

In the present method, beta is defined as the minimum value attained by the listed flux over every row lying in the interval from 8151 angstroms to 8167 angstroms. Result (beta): 17.71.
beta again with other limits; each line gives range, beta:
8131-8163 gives 17.36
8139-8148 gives 17.49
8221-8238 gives 17.05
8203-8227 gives 16.81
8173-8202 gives 16.9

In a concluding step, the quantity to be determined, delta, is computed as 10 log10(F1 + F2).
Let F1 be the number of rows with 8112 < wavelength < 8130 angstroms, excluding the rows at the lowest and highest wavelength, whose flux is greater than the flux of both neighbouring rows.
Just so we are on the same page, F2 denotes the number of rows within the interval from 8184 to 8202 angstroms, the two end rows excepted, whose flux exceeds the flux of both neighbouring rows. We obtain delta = 4.8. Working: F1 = 2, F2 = 1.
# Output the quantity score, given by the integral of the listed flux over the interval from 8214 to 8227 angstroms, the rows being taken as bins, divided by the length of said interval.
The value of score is 18.6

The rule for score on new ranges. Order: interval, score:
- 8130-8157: 18.4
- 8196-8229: 18.5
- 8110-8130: 18.5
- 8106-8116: 19.0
